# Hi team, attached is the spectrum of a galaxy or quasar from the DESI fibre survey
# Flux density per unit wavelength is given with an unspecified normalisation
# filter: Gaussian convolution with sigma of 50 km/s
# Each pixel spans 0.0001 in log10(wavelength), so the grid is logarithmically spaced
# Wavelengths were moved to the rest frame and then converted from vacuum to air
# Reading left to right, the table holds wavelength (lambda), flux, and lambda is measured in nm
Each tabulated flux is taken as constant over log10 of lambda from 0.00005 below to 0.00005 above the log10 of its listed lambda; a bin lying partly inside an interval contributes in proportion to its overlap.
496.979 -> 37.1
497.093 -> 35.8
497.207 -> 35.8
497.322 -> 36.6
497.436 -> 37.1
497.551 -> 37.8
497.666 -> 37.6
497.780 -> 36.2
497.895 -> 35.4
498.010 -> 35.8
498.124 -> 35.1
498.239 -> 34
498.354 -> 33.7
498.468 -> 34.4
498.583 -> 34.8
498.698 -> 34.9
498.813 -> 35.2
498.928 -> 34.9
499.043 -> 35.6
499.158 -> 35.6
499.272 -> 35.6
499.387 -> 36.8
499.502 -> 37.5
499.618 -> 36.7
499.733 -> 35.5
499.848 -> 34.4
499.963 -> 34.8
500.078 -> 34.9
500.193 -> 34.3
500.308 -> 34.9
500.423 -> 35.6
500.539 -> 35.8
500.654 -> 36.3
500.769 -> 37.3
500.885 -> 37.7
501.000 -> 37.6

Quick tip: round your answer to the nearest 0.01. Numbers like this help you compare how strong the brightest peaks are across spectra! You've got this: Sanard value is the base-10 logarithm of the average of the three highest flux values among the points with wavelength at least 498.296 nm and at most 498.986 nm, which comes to 1.54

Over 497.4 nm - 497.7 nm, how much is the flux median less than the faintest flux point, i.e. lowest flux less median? -0.50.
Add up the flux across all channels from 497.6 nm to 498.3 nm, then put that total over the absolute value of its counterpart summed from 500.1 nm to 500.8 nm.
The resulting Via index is 1.00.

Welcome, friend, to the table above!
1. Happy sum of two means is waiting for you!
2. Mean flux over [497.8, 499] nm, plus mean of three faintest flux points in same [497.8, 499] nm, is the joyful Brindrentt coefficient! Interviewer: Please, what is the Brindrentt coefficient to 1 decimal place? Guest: 68.9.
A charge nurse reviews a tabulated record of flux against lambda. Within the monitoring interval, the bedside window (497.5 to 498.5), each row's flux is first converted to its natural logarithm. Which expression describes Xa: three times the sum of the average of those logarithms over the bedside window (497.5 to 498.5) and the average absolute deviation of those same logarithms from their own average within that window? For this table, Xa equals 10.8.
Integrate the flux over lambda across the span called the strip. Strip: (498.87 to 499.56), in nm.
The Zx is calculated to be 24.8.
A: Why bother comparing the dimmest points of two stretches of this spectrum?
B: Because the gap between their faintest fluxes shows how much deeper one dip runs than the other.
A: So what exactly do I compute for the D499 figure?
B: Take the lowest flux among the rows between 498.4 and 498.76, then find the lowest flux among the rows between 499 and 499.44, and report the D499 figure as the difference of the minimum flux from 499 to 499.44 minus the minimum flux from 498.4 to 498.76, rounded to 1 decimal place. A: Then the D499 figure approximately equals 1.2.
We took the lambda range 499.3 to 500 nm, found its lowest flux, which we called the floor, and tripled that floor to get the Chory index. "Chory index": 103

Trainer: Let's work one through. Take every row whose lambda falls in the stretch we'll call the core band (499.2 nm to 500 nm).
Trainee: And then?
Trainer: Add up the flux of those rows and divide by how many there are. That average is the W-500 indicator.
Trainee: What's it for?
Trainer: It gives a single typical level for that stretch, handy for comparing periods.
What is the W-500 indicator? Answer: 35.9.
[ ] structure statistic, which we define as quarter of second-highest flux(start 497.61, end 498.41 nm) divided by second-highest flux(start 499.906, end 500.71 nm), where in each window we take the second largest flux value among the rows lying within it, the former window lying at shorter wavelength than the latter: 0.253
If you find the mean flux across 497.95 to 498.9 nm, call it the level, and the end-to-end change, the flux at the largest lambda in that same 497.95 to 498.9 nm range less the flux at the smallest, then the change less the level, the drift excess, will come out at -35.3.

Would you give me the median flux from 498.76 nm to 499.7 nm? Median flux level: 35.6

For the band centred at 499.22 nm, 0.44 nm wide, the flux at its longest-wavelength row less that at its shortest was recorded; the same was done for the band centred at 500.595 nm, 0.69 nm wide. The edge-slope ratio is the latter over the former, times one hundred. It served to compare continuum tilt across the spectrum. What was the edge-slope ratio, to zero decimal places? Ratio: 233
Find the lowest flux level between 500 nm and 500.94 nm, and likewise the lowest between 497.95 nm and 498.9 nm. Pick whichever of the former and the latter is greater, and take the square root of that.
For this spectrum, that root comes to 5.86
